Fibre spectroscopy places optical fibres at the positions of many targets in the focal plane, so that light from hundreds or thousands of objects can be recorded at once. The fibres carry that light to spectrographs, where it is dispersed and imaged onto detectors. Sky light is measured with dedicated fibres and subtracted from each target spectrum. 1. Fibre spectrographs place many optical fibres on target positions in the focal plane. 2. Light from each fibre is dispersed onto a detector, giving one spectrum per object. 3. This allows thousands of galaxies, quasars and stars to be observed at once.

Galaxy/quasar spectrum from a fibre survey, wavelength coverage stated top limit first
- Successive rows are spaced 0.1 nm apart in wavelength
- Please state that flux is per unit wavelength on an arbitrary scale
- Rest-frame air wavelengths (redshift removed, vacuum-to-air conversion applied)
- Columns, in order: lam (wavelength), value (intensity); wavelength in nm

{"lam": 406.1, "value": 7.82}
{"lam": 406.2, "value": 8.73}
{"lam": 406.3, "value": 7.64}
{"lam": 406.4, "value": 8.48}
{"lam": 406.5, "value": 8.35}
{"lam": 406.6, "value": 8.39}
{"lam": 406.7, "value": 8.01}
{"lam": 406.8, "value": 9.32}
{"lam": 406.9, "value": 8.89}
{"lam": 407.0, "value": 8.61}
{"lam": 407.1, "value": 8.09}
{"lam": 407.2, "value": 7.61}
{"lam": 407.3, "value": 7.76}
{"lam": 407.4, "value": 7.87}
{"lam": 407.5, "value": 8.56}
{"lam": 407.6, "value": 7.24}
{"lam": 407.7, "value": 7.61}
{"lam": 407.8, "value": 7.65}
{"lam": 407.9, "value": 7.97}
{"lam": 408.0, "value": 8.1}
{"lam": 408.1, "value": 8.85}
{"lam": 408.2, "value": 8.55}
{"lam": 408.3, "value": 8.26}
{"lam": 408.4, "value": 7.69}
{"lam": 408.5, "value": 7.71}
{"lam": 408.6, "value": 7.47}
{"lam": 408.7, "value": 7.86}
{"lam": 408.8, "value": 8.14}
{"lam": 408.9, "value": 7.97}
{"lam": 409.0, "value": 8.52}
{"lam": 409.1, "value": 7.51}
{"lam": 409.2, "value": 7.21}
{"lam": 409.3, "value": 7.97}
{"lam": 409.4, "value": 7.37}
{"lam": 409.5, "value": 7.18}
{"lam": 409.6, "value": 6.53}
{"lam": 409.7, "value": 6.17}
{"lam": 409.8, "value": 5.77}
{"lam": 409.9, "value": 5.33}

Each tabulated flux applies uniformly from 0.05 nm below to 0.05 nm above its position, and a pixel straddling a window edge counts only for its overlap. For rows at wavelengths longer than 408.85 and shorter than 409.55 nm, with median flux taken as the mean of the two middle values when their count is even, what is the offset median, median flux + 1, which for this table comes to 8.5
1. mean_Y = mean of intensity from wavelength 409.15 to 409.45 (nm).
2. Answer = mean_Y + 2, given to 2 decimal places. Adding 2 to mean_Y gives 9.52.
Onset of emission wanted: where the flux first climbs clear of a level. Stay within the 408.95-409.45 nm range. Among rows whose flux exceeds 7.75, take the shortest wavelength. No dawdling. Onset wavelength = 409.0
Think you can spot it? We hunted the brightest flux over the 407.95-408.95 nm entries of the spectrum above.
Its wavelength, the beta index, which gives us 408.1 nm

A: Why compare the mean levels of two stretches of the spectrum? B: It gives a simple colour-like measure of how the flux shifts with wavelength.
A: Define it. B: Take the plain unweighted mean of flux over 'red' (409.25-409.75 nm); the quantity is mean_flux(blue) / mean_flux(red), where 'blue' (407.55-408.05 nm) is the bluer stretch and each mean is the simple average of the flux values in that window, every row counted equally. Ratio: 1.10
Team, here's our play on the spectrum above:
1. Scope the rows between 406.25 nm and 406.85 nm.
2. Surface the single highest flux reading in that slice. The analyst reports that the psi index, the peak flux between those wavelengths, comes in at 9.32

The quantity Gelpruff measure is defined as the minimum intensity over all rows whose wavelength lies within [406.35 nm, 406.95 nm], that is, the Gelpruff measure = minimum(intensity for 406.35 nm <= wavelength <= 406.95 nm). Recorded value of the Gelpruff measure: 8.01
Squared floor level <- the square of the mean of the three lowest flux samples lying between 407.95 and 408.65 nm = 58.1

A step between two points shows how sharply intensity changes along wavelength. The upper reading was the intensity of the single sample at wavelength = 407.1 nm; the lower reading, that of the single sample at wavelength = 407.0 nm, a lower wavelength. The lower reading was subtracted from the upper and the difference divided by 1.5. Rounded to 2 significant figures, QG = -0.35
